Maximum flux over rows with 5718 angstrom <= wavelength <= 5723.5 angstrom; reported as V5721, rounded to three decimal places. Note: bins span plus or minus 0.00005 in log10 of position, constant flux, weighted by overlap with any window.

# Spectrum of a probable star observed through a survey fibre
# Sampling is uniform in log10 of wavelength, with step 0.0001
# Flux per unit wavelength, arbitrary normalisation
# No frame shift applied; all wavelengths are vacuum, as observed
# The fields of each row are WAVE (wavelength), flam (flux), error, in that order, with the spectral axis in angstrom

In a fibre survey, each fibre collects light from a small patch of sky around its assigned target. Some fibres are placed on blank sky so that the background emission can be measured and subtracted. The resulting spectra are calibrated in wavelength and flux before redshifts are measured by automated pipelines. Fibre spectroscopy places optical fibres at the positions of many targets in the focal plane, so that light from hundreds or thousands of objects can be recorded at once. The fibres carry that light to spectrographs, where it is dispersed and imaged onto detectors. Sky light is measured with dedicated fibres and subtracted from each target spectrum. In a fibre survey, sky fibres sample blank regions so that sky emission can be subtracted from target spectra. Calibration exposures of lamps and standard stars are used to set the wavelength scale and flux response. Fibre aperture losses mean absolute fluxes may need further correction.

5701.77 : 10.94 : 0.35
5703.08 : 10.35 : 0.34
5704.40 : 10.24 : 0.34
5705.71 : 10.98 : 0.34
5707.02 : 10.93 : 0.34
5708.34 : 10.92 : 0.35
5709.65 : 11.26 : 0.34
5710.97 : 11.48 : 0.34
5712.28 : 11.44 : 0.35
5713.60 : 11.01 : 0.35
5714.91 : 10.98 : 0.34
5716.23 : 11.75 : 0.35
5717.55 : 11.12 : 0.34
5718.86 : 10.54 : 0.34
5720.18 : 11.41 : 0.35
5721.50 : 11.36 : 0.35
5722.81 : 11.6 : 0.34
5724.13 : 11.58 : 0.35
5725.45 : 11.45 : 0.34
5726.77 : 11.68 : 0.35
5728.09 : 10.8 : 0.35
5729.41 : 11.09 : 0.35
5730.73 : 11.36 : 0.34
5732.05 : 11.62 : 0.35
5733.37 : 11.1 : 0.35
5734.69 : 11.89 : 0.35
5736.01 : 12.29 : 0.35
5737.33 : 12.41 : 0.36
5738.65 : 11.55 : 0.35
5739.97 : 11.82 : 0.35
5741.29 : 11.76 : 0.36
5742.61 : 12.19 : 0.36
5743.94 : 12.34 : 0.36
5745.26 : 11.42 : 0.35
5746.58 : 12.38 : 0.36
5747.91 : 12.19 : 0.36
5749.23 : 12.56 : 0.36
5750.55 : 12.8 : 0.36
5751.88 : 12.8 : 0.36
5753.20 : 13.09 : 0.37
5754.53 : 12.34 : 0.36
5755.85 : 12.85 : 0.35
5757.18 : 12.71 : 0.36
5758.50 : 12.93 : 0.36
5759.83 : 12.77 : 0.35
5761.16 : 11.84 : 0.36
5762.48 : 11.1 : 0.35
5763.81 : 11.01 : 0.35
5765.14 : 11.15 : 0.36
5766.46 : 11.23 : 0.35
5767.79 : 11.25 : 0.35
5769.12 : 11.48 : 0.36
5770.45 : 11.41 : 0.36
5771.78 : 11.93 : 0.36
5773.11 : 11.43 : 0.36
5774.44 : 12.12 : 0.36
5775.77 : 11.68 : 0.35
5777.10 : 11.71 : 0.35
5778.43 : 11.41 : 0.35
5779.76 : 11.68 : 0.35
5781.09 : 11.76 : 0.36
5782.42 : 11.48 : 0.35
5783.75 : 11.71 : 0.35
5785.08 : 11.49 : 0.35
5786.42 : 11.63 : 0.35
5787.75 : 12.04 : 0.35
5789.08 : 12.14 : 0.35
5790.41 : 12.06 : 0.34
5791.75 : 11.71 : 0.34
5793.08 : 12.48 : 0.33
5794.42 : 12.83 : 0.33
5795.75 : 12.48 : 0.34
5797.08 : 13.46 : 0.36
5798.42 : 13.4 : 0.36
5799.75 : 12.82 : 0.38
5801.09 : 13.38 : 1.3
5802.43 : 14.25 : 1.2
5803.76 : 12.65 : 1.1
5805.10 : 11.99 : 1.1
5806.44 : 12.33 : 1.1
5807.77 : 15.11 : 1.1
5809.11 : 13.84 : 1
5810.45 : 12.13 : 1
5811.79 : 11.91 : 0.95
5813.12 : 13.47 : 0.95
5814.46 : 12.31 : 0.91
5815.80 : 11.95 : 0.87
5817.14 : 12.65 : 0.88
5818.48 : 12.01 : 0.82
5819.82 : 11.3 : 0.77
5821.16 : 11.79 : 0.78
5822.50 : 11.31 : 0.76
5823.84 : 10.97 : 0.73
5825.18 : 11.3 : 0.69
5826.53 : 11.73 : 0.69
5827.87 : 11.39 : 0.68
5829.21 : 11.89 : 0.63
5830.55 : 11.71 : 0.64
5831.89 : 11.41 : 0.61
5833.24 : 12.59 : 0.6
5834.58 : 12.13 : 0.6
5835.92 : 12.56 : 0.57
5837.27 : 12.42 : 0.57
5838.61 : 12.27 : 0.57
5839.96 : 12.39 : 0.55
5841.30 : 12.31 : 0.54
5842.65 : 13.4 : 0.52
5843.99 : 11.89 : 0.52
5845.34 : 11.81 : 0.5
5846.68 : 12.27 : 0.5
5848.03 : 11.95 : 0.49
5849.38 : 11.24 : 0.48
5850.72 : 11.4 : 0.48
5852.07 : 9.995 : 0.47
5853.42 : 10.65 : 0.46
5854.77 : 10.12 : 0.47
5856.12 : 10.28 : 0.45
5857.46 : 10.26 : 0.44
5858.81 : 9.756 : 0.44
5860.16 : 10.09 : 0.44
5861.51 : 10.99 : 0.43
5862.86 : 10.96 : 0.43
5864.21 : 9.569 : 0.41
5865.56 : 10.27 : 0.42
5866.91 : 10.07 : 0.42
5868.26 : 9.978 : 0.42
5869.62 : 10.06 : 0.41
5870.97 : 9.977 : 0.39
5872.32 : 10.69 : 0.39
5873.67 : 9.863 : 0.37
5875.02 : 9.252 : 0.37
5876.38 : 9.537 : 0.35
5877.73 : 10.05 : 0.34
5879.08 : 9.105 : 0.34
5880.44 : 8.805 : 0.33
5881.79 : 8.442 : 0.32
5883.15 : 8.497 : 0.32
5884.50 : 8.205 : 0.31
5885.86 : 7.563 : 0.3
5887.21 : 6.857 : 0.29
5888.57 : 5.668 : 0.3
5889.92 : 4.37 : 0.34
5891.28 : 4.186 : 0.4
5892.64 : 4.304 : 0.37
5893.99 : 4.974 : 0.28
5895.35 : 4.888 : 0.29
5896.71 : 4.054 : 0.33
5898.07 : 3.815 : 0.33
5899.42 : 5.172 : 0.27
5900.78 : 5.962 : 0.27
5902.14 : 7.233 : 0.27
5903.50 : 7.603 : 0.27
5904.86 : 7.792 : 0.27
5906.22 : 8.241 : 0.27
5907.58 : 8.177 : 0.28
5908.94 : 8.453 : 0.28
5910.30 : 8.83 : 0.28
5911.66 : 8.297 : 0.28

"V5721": 11.600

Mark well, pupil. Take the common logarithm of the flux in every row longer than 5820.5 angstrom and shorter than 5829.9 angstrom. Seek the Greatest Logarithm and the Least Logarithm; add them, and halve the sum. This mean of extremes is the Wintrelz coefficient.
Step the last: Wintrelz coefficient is 1.058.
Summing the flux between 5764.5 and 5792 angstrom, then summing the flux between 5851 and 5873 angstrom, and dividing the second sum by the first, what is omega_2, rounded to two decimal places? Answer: 0.67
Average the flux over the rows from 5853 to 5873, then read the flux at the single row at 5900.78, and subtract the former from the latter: -4.3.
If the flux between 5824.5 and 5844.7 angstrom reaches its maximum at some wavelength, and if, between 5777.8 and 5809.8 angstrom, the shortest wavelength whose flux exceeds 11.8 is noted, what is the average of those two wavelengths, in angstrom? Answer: 5815.2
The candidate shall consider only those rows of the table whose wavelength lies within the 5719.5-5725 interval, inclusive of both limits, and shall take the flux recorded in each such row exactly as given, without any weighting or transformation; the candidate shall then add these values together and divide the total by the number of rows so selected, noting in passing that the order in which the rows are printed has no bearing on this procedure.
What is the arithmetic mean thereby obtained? 11.5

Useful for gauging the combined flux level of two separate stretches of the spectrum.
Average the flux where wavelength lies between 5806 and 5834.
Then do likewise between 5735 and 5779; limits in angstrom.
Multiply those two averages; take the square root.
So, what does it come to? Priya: 12.1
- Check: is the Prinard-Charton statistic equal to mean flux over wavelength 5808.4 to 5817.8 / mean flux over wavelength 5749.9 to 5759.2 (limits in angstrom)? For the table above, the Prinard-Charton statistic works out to 1.0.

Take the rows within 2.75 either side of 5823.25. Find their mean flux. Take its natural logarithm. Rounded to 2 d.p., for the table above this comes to 2.43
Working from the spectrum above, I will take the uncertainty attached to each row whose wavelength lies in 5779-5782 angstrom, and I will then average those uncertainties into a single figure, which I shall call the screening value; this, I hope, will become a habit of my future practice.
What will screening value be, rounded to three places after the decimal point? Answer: 0.355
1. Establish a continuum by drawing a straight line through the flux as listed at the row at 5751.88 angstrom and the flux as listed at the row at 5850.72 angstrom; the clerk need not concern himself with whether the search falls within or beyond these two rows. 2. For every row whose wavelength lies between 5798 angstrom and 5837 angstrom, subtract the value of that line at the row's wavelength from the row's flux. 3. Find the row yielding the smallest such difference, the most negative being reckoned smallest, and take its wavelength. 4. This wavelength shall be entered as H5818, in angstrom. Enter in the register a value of 5823.84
